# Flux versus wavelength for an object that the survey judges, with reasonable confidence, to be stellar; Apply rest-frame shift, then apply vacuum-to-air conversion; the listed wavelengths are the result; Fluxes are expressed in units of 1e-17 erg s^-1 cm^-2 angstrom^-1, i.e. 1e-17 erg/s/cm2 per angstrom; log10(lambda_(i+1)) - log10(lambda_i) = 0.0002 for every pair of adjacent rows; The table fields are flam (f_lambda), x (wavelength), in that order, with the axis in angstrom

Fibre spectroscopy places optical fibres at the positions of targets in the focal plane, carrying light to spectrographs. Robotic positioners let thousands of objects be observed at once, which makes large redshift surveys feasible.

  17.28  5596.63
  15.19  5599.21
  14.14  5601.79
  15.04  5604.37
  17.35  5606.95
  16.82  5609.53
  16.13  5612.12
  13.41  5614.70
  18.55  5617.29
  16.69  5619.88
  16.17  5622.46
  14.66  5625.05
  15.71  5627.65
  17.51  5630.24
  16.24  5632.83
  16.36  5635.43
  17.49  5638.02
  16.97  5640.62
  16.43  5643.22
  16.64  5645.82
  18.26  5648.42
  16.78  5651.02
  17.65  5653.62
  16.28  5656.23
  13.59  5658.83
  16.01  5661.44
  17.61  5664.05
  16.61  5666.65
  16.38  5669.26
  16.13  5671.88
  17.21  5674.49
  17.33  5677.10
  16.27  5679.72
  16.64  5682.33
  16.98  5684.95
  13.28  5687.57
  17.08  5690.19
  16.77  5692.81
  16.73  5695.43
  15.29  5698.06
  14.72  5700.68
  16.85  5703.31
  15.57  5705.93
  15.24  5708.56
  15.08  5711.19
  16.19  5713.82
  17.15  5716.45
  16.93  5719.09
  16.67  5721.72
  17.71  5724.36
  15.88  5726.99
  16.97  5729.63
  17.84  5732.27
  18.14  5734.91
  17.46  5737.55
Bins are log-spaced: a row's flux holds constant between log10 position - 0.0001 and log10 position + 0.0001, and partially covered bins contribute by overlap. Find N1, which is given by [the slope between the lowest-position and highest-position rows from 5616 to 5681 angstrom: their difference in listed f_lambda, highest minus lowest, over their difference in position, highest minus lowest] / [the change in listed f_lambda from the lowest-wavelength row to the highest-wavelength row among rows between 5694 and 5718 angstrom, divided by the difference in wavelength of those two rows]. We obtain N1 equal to -1.8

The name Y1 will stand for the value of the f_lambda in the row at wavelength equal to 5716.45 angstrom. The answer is 17.15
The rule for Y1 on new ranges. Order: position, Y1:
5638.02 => 17.49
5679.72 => 16.27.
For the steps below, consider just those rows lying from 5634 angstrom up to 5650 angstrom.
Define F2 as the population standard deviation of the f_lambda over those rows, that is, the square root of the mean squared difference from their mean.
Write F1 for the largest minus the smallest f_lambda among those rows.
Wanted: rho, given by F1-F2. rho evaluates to 1.2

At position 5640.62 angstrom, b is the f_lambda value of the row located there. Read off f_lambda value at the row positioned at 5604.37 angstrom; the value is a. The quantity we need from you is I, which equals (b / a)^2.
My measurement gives 1.27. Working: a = 15.04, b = 16.97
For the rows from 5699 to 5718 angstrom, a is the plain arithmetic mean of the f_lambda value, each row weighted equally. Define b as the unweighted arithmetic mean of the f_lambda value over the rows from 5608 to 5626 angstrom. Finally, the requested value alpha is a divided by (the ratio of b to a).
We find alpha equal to 15.6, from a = 15.8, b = 16.1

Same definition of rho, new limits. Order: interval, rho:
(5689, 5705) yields 1.5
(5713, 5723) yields 0.6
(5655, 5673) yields 2.9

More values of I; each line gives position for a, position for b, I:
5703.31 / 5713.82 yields 0.92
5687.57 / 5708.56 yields 1.32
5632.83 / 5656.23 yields 1.00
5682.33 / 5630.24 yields 1.11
